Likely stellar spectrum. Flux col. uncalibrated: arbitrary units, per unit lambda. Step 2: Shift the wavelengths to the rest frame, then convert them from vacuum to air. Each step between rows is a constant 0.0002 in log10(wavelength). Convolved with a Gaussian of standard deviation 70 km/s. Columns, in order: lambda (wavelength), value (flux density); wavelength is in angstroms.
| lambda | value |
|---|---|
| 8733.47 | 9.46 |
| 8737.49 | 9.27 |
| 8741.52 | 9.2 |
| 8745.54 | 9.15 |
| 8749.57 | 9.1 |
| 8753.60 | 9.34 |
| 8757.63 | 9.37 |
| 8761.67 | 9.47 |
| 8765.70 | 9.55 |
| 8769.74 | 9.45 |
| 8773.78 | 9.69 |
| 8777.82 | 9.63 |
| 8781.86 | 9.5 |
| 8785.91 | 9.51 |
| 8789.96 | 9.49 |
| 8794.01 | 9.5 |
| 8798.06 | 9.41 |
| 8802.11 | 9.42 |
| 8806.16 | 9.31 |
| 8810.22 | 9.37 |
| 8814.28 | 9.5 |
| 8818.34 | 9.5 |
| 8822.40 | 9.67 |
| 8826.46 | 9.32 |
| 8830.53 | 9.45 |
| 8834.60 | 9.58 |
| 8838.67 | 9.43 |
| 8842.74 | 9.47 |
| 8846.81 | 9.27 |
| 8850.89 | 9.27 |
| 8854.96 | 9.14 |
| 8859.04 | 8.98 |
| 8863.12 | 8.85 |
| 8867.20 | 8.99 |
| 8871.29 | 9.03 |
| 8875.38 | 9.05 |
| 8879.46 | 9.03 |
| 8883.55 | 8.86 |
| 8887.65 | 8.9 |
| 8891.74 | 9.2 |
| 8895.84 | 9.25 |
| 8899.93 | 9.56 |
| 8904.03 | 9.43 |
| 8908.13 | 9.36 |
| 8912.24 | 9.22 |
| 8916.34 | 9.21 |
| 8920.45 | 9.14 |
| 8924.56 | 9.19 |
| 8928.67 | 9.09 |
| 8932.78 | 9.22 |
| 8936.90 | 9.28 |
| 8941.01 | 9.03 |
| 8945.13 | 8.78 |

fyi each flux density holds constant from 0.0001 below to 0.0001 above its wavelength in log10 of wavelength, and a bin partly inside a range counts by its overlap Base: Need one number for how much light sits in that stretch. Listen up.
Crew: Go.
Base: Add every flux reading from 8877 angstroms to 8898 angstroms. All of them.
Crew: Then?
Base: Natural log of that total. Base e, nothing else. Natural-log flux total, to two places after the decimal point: 3.81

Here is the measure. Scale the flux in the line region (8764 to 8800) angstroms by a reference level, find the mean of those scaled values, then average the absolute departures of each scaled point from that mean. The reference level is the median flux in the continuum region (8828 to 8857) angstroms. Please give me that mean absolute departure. 0.007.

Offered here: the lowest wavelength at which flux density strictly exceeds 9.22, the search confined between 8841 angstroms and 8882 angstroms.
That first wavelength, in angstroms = 8842.74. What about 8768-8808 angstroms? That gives 8769.74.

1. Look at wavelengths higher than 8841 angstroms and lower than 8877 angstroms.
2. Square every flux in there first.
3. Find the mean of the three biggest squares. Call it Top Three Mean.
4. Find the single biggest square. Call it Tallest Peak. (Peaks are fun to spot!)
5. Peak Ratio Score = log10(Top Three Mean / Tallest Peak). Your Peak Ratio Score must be -0.012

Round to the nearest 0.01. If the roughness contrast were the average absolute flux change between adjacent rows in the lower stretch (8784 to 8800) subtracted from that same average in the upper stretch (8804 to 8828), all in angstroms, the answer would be 0.10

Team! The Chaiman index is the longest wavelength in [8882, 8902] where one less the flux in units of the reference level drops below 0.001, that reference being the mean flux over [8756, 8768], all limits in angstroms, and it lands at 8899.93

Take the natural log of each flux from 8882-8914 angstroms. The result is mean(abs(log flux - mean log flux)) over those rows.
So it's 0.0193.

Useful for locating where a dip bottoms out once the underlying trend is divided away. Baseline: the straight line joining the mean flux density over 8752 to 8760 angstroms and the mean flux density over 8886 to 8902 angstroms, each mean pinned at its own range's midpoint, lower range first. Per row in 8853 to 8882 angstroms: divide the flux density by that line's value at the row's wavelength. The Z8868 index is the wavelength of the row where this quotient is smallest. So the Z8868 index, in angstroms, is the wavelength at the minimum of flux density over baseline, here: 8863.12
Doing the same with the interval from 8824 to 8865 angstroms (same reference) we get 8863.12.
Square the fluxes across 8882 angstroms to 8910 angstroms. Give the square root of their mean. 9.23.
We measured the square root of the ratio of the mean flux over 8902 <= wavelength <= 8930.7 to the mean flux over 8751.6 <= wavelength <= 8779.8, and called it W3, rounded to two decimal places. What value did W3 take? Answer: 0.99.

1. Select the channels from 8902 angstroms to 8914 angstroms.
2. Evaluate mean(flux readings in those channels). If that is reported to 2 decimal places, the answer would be 9.34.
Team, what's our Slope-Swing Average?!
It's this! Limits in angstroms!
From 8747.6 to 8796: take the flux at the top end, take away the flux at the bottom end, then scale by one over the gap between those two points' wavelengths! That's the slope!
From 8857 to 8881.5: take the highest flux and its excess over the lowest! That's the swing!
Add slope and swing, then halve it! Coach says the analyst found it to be 0.10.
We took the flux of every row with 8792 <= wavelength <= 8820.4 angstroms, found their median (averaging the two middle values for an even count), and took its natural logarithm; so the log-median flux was 2.24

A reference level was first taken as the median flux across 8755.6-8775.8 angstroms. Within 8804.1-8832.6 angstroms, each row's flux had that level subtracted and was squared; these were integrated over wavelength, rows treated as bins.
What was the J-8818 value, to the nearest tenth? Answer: 0.4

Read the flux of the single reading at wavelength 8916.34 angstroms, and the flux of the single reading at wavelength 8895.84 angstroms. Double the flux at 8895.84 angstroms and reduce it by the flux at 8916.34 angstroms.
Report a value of 9.29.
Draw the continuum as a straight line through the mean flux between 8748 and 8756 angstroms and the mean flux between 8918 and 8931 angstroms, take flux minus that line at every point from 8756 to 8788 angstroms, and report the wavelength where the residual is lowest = 8757.63 angstroms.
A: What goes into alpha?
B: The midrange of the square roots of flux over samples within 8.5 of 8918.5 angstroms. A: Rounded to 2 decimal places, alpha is 3.03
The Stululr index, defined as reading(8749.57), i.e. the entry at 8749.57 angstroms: 9.1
